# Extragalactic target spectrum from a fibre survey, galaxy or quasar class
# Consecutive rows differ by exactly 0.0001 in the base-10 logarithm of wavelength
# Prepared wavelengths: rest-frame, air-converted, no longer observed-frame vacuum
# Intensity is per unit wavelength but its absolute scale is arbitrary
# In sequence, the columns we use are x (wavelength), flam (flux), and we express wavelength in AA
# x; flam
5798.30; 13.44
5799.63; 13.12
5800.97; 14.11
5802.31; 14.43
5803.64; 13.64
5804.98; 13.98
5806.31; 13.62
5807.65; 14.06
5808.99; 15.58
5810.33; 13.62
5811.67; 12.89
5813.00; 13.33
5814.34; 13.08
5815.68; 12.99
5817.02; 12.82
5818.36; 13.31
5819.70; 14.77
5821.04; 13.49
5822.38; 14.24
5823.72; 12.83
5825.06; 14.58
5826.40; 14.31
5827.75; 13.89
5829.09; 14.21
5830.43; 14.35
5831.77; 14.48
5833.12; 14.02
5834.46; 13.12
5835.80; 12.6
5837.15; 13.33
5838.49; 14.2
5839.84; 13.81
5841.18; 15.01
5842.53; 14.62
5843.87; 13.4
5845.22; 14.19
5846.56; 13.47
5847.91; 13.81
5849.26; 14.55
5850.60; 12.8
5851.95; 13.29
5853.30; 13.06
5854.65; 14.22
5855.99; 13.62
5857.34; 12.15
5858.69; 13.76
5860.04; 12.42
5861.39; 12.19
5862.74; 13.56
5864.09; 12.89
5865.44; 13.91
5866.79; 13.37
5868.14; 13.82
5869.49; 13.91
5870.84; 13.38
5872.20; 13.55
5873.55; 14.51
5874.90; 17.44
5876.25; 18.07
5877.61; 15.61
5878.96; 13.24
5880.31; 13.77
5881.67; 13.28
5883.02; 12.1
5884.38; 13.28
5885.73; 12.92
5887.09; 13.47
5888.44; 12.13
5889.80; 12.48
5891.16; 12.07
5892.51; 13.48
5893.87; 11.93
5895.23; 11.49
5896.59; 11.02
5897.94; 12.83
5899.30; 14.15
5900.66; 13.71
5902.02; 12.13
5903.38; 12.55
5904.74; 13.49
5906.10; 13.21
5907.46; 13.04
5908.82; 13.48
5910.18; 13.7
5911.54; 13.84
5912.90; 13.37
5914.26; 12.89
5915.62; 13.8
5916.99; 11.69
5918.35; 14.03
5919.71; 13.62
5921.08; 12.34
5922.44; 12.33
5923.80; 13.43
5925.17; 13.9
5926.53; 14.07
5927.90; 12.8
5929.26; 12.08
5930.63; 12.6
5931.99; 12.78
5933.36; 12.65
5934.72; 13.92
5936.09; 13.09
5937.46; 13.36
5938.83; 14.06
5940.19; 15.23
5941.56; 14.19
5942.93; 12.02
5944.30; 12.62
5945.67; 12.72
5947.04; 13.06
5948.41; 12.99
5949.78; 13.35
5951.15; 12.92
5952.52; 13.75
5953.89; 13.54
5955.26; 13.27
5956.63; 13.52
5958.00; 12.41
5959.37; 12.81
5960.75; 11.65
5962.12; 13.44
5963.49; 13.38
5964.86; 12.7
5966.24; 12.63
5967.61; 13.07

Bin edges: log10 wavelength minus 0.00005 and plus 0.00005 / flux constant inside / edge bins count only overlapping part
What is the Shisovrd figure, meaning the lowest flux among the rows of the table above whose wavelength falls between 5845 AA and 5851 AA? 12.8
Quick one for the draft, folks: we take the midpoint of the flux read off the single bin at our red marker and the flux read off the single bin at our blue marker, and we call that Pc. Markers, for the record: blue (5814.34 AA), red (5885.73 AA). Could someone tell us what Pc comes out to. 13.0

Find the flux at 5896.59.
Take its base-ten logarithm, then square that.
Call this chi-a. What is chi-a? 1.09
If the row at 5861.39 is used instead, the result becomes 1.18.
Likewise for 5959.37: 1.23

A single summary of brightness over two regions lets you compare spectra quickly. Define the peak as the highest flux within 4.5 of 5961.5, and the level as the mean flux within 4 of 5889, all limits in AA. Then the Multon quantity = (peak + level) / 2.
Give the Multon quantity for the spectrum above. 13.1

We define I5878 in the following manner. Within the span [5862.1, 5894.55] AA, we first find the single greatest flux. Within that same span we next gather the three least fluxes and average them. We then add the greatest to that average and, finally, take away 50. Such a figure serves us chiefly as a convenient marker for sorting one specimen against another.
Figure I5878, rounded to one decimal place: -19.9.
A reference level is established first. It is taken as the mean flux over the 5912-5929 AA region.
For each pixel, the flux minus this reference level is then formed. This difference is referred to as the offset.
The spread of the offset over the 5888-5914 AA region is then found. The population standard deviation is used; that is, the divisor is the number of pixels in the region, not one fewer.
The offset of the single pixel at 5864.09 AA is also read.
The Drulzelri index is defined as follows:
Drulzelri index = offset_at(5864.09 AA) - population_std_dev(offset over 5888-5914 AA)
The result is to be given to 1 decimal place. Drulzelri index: -1.1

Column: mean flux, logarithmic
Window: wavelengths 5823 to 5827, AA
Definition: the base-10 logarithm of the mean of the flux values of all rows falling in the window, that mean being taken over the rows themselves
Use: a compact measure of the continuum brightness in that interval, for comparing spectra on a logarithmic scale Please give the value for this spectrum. 1.143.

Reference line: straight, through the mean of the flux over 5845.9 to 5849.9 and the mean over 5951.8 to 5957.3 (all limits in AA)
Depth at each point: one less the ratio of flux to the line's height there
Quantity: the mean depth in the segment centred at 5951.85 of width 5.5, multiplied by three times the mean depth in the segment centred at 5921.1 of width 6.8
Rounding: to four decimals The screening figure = 0.0012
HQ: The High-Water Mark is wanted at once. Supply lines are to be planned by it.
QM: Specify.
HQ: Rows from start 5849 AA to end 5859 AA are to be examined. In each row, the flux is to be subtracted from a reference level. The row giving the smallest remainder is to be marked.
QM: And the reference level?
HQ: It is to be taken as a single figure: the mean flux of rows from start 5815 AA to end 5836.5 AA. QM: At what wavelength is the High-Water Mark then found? 5849.26 AA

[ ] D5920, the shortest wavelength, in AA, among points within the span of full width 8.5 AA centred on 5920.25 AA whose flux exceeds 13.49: 5918.35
